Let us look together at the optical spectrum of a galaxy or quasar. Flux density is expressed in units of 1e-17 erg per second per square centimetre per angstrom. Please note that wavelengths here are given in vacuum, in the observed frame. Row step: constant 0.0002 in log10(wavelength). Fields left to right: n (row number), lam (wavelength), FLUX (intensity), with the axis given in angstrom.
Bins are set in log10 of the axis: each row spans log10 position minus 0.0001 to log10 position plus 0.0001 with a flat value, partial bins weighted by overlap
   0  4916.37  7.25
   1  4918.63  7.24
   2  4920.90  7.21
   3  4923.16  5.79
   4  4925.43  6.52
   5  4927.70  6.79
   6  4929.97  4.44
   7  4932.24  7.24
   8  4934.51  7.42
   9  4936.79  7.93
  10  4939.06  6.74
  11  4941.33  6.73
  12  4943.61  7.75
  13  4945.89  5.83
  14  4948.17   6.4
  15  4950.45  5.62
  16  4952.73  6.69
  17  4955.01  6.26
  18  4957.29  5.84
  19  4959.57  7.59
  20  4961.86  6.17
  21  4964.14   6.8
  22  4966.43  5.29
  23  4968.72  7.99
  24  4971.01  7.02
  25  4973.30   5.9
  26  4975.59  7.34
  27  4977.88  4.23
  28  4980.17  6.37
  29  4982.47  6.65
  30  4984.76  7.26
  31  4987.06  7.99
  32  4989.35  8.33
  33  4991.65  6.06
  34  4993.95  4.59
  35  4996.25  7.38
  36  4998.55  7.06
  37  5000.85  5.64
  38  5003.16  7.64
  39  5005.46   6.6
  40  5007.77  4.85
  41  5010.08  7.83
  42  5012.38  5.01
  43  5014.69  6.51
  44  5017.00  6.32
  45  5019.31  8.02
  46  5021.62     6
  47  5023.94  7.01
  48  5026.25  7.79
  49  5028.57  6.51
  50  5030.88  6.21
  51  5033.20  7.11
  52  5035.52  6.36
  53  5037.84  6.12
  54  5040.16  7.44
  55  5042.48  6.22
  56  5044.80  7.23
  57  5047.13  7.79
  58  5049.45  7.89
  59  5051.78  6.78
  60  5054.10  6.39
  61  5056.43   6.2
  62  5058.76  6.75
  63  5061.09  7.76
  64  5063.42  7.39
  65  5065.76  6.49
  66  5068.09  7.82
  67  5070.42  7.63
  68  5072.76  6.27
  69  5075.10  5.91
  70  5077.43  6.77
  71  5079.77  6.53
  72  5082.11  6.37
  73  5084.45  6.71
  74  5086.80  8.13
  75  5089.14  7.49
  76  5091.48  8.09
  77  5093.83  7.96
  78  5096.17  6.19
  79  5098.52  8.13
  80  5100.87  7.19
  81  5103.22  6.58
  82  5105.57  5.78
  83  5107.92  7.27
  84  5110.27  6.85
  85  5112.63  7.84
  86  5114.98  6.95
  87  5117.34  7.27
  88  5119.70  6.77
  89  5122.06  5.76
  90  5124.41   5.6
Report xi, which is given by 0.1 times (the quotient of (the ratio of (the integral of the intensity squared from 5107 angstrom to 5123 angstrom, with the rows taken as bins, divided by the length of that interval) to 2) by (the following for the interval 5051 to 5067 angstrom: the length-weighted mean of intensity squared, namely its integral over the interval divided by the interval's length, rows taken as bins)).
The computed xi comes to 0.052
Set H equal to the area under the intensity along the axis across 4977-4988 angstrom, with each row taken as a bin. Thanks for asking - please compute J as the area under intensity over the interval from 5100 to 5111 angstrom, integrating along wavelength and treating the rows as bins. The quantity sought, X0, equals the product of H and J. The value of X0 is 5306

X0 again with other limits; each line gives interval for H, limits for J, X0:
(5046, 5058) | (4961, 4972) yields 6156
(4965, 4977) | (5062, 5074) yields 6824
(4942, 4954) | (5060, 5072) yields 6863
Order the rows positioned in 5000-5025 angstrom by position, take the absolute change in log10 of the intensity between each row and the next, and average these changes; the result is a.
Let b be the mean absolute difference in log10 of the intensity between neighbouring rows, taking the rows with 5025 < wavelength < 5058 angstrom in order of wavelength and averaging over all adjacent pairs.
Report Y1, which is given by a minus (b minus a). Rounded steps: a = 0.115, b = 0.05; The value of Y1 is 0.19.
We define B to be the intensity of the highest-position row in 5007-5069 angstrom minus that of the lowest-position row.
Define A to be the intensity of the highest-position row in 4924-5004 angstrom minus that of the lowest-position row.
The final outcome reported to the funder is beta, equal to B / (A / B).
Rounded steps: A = 1.1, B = 3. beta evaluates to 8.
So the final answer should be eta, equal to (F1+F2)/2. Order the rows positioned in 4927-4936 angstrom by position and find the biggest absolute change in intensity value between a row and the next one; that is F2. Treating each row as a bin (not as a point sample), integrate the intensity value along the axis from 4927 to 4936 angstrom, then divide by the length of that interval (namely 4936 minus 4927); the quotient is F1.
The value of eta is 4.66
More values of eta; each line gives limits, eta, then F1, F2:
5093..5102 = 4.64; 7.3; 1.9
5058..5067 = 4.06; 7.1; 1.0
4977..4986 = 4.17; 6.2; 2.1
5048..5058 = 3.98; 6.8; 1.1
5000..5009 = 4.10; 6.2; 2.0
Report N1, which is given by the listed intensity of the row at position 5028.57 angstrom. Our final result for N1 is 6.51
